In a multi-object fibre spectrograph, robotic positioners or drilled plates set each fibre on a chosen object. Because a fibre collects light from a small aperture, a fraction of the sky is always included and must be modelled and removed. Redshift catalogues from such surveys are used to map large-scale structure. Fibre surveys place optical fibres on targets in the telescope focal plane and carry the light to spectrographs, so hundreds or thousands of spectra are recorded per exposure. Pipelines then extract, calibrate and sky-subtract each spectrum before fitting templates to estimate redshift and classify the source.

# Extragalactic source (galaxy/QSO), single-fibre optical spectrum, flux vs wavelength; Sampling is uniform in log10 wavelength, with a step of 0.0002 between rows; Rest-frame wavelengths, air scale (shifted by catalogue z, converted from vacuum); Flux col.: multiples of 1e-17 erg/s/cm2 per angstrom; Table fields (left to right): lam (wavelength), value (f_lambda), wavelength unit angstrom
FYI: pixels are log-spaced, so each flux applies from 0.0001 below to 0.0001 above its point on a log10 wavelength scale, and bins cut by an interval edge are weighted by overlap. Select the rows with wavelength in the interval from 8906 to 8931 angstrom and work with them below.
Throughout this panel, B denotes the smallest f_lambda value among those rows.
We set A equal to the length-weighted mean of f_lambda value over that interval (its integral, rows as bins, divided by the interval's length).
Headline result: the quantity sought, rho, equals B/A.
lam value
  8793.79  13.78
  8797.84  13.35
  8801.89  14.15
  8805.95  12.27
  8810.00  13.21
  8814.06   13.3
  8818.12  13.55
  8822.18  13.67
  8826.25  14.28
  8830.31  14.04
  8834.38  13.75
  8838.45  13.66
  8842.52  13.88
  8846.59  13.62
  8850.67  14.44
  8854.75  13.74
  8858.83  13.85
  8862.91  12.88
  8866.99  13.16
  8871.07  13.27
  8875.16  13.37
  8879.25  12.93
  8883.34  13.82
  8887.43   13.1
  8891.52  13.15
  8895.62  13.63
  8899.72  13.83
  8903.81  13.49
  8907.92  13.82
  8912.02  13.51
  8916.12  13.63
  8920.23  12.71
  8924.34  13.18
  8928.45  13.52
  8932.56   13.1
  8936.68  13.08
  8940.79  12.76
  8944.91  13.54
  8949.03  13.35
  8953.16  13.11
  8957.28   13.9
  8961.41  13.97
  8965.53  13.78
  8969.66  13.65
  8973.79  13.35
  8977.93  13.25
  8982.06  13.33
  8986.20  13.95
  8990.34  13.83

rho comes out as 0.949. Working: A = 13.4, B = 12.71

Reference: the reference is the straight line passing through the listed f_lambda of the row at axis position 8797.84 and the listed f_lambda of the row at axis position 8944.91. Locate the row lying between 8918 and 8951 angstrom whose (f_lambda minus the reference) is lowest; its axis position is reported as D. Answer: 8920.23 angstrom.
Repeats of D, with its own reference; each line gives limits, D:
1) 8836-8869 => 8862.91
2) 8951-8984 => 8953.16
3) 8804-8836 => 8805.95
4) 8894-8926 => 8920.23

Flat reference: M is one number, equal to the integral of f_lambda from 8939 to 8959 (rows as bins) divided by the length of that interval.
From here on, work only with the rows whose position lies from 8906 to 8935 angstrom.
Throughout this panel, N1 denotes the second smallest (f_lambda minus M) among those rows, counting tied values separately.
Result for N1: -0.23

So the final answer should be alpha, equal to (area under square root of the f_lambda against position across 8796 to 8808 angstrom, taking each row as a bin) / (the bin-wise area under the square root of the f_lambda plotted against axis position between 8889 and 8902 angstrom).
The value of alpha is 0.91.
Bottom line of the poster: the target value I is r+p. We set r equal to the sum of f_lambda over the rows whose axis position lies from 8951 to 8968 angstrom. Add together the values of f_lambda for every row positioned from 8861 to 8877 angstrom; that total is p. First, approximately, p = 52.7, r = 54.8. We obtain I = 107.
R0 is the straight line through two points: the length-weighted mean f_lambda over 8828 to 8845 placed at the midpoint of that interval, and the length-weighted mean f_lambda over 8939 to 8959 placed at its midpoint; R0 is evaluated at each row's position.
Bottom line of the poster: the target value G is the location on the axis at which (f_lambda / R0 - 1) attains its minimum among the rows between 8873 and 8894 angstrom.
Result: 8879.25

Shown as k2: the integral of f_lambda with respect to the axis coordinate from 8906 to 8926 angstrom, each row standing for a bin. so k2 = 267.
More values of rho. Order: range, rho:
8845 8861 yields 0.980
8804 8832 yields 0.911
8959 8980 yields 0.974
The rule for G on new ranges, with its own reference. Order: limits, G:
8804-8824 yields 8805.95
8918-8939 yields 8920.23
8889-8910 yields 8891.52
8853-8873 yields 8862.91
